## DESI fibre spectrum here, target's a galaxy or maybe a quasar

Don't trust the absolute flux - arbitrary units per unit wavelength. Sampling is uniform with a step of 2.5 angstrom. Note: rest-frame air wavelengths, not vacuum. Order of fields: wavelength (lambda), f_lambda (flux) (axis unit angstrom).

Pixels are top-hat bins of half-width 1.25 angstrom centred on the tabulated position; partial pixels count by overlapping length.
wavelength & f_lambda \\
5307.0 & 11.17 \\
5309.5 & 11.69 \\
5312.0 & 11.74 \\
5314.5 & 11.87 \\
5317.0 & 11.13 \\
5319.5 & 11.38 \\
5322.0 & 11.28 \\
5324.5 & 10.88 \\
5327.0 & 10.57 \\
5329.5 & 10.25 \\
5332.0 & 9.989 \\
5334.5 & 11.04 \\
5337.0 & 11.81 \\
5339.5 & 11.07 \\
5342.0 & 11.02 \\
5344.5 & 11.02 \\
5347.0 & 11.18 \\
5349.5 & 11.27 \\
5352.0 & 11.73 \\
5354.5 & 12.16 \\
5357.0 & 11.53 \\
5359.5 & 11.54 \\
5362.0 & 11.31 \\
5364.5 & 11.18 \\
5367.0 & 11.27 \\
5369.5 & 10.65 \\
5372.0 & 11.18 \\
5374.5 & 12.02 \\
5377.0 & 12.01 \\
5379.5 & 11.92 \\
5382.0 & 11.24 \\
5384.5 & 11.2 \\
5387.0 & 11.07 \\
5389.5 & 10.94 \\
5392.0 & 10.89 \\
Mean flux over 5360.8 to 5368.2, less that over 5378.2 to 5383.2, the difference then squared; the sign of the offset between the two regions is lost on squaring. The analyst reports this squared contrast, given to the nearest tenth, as 0.1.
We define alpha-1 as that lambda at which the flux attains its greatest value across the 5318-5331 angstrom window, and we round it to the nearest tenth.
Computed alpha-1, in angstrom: 5319.5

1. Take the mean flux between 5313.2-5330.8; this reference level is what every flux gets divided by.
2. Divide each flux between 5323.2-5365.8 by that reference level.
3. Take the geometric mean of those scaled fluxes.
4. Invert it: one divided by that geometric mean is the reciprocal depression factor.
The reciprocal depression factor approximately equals 0.99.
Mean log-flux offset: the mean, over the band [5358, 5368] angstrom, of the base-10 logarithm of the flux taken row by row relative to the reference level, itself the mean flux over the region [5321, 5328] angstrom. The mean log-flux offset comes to 0.016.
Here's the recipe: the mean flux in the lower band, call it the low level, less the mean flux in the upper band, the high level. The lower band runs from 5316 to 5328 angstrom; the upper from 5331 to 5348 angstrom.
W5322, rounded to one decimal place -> 0.0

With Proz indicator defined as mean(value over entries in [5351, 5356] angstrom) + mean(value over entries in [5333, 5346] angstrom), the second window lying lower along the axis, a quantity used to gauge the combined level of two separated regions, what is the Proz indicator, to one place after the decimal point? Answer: 23.1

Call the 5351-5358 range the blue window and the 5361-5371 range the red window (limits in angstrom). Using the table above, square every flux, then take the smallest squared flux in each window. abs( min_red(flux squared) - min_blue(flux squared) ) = 20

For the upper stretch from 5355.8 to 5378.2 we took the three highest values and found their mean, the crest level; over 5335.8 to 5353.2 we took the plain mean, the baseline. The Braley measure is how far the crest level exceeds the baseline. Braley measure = 0.6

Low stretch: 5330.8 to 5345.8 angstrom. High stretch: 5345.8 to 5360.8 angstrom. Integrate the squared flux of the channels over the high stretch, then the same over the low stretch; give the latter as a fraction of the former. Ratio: 0.90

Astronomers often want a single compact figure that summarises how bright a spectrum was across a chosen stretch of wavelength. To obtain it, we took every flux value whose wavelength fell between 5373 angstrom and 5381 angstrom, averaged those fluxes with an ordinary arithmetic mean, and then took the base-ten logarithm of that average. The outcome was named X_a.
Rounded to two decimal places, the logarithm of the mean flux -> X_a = 1.08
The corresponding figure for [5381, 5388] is 1.05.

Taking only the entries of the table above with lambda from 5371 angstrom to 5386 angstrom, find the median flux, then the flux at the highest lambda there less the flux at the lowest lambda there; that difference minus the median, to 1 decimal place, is -11.6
